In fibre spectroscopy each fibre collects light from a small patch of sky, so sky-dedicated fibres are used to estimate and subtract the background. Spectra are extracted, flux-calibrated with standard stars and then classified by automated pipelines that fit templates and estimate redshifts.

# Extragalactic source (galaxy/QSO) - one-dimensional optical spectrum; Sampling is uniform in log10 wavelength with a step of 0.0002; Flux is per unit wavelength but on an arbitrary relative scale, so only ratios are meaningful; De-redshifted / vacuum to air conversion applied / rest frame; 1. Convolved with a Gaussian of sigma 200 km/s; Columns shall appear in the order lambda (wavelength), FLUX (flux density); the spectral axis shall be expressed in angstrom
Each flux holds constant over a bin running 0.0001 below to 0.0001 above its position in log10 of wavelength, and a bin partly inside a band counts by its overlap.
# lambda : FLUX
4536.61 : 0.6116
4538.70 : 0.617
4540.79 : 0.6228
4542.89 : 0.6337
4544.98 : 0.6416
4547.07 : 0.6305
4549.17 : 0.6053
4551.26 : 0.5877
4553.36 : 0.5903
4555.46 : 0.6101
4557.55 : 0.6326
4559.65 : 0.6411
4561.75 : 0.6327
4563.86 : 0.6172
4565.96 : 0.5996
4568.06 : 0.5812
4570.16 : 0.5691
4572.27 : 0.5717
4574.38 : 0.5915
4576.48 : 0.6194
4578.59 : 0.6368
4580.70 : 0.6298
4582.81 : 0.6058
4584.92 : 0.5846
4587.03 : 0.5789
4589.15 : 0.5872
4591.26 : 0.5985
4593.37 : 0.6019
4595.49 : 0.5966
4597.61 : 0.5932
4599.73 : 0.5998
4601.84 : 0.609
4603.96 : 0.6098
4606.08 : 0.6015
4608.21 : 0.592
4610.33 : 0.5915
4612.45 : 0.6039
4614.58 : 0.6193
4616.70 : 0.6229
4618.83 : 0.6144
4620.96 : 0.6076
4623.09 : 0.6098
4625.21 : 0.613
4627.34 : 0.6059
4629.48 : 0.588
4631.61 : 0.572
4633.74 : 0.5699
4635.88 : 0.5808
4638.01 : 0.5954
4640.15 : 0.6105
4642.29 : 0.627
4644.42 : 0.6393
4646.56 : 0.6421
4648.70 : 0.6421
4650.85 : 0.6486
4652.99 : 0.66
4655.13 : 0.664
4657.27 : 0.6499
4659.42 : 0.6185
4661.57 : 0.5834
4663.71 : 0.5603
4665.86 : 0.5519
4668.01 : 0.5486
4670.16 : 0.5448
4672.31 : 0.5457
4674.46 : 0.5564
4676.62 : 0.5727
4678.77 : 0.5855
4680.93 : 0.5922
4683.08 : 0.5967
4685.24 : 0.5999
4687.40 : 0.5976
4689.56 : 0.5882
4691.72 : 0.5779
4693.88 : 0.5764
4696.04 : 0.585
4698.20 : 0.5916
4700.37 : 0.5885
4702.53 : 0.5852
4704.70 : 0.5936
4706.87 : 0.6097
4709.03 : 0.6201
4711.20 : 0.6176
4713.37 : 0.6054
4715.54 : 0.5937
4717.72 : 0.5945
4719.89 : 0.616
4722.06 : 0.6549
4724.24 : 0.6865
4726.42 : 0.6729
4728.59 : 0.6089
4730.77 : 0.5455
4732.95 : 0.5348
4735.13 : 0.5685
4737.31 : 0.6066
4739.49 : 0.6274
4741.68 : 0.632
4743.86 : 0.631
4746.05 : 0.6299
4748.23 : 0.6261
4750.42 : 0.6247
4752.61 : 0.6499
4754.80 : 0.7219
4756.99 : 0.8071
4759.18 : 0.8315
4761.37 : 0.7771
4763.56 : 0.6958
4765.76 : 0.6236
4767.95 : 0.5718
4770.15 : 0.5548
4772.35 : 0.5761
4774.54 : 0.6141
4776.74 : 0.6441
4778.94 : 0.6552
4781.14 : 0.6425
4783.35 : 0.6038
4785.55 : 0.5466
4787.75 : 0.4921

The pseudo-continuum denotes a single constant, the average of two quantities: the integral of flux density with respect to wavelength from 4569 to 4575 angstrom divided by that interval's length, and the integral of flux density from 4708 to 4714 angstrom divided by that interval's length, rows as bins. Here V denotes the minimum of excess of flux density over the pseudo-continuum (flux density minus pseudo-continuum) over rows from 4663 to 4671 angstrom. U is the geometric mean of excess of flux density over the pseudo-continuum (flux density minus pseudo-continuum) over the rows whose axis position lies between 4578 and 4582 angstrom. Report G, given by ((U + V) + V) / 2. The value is -0.032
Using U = 0.038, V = -0.05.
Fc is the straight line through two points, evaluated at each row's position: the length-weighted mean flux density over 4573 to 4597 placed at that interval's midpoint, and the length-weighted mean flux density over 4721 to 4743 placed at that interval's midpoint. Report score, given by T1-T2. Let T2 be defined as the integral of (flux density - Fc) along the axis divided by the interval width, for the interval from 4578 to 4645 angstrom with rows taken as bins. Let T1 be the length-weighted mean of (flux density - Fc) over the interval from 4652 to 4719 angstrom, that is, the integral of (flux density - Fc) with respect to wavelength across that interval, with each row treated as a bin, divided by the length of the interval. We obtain -0.02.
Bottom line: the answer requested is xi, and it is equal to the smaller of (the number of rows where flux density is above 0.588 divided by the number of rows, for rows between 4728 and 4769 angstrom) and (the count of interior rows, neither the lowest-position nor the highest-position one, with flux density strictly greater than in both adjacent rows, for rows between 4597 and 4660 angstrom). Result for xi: 0.79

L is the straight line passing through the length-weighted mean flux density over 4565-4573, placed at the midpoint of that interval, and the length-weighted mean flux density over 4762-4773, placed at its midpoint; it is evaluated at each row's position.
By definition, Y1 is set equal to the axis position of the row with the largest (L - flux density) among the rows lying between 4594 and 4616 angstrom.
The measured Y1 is 4610.33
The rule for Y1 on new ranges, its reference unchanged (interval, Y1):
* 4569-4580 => 4570.16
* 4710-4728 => 4715.54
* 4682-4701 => 4693.88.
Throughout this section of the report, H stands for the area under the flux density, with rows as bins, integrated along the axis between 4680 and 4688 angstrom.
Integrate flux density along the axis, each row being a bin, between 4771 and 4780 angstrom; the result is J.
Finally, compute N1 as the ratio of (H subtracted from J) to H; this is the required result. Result 0.17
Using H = 4.77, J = 5.6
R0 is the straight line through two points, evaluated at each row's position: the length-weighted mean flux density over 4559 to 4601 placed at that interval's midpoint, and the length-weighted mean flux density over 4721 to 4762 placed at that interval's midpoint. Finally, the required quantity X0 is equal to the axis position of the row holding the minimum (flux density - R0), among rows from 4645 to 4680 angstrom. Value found 4670.16 angstrom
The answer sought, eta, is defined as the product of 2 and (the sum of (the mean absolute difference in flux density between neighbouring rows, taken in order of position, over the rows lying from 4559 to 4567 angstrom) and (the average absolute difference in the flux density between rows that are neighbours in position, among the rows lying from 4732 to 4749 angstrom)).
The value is 0.06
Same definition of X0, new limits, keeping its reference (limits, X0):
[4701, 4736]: 4732.95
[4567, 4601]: 4570.16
